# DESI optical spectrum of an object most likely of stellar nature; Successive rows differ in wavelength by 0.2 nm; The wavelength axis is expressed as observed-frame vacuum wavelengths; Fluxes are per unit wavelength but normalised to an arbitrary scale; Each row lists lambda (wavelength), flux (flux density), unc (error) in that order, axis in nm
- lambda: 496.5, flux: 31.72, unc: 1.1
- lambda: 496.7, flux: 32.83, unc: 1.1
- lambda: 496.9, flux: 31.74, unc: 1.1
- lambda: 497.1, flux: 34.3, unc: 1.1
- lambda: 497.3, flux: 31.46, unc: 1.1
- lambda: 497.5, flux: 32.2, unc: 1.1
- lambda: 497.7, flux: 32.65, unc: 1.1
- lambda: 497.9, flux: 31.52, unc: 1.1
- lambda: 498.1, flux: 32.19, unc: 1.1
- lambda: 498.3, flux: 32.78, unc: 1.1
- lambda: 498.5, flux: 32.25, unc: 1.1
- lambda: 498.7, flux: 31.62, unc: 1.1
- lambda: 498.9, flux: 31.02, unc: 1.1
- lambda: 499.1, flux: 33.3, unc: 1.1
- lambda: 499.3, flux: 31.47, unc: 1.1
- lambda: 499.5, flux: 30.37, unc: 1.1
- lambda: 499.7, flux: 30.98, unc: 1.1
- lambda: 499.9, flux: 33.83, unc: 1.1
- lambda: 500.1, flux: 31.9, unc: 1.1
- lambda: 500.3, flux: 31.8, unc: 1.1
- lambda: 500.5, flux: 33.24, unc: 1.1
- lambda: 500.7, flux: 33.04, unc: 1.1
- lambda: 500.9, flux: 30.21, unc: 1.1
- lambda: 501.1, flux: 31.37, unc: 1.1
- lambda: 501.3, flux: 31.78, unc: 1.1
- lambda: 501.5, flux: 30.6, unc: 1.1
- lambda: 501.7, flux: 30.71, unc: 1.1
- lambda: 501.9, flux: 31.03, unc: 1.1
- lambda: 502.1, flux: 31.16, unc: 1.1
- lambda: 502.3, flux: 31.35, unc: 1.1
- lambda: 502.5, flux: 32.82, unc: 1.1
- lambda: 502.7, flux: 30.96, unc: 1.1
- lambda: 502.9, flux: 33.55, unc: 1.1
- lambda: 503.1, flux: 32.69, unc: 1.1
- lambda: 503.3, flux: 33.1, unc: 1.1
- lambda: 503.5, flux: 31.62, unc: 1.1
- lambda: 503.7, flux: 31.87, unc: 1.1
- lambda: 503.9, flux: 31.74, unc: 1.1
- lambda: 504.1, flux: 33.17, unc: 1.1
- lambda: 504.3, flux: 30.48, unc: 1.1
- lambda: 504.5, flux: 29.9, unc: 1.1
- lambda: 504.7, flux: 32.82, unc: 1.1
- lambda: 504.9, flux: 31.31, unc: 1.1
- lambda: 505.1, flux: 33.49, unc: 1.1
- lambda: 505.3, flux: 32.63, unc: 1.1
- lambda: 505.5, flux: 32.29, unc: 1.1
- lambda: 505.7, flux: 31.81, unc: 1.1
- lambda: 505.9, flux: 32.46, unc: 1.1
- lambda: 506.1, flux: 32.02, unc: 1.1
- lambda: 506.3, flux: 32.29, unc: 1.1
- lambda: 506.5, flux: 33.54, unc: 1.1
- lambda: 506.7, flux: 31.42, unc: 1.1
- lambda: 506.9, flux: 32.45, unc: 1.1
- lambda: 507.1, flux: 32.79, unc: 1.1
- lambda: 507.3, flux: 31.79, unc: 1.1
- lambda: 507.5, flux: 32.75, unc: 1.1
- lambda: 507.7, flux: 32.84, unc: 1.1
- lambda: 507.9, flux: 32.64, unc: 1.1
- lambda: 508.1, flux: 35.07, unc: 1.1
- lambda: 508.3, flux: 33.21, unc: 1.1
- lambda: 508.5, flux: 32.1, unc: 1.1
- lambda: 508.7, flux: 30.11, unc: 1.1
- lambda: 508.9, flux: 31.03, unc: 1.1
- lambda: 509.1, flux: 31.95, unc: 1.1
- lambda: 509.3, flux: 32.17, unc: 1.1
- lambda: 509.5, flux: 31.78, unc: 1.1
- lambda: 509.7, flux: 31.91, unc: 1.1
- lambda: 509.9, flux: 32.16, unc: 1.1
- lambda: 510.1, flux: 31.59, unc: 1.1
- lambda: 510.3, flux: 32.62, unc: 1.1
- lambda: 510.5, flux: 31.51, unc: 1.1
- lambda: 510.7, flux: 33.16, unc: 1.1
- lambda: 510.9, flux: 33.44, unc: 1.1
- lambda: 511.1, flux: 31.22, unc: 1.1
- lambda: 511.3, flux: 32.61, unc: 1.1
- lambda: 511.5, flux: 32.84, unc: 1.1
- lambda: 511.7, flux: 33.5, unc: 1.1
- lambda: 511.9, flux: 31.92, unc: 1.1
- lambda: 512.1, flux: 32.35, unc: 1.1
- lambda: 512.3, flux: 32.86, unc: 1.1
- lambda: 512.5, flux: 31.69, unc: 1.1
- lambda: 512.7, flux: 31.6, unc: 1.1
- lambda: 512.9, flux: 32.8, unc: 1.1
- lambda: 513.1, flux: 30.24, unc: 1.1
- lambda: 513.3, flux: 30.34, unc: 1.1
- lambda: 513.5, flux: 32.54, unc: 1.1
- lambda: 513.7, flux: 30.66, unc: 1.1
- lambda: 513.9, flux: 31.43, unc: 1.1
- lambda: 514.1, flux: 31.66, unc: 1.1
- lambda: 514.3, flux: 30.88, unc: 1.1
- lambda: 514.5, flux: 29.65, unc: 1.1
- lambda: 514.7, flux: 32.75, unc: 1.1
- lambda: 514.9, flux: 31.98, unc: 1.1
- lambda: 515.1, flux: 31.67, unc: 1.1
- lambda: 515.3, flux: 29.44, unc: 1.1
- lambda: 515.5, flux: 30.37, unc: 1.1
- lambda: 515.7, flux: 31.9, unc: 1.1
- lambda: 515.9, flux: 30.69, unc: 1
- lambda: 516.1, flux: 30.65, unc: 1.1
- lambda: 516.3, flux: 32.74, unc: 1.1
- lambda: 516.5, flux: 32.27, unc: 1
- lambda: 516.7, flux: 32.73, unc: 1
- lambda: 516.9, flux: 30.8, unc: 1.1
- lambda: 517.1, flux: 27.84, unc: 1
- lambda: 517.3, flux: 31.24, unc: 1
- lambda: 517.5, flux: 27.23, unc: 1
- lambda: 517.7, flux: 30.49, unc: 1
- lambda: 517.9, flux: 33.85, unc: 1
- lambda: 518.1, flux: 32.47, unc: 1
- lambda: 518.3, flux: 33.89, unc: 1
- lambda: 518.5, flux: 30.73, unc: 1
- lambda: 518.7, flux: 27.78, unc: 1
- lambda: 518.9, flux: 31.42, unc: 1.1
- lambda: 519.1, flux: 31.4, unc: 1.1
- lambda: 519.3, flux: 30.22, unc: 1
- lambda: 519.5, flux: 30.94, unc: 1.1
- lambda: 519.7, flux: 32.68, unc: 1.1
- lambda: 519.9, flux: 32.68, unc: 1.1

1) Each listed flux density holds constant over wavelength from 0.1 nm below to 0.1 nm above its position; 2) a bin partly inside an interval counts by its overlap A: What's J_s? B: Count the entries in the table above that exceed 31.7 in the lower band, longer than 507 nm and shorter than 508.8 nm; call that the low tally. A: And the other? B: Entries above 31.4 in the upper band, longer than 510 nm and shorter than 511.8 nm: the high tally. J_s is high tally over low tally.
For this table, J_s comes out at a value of 1.0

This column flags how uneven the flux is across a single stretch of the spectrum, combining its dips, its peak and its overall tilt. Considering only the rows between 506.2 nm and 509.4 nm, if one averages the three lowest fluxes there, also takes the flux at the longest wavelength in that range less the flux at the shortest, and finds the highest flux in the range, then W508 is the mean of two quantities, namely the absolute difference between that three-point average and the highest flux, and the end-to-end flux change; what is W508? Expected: 2.0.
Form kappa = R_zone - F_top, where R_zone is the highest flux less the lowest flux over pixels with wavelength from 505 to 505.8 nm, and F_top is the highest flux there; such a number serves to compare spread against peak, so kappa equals -31.8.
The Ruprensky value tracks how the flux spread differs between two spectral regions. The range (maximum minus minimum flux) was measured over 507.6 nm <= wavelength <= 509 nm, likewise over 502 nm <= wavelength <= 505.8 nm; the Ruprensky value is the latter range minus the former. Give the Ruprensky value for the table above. -1.3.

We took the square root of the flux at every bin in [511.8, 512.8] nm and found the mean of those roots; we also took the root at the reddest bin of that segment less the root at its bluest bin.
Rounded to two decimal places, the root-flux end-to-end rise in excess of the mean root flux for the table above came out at -5.69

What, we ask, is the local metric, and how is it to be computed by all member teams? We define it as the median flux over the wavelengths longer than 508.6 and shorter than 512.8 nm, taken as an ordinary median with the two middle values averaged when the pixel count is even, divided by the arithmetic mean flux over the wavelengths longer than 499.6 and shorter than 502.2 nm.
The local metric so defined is 1.01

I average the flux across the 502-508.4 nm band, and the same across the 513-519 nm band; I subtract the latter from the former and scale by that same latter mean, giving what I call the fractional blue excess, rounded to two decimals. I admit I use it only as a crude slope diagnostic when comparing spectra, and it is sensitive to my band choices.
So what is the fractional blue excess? 0.04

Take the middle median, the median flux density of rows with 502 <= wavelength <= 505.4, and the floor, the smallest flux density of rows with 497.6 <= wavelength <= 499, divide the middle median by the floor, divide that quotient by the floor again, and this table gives 0.0331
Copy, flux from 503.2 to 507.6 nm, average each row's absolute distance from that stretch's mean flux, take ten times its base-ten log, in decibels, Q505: -1.5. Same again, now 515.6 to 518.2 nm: 1.5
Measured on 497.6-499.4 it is -2.2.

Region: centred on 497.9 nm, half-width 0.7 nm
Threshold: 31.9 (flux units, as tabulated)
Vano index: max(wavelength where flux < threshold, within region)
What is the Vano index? 497.9 nm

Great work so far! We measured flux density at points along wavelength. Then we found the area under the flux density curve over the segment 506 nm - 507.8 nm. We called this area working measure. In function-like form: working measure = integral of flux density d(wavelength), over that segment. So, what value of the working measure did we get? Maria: 58.4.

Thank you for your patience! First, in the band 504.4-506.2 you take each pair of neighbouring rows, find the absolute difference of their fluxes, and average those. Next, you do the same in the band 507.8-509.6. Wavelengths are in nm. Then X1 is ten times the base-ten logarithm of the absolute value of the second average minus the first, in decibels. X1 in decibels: -12.4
